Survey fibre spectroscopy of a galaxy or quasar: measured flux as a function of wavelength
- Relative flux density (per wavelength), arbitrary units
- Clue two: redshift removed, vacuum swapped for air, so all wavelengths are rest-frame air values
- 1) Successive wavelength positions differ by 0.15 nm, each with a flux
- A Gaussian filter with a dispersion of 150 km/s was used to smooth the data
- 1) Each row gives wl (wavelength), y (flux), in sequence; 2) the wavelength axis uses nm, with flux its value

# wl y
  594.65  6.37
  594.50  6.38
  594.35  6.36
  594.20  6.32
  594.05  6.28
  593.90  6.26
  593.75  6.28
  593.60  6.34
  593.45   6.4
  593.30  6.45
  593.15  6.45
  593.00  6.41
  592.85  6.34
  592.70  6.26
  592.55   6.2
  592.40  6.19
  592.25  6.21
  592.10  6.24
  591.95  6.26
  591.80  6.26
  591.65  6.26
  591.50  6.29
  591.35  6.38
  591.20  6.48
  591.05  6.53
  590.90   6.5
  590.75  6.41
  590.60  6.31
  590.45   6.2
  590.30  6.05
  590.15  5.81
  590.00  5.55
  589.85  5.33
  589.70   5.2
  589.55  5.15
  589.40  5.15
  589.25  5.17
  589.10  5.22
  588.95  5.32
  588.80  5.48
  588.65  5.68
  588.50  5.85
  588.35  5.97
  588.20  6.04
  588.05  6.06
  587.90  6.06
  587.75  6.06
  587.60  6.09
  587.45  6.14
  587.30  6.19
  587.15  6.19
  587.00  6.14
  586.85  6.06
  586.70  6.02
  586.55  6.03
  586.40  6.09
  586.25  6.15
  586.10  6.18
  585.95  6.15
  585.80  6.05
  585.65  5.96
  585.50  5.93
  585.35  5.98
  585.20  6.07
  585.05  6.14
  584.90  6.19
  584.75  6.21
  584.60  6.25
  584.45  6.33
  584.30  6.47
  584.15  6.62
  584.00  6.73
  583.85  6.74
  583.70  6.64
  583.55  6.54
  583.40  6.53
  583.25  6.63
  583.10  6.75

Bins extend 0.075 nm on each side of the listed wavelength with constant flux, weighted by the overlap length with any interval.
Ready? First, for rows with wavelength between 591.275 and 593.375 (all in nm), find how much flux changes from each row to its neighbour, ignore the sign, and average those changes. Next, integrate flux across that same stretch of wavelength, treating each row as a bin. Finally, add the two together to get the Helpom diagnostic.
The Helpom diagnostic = 13.3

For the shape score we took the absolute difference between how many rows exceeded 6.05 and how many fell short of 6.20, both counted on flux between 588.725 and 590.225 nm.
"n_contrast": 10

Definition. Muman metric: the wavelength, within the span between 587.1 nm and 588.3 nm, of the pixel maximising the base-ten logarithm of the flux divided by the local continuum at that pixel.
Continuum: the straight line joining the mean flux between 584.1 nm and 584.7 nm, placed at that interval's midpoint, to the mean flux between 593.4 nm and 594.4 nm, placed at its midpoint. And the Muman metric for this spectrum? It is 587.30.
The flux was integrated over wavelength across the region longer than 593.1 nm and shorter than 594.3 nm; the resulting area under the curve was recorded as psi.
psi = 7.6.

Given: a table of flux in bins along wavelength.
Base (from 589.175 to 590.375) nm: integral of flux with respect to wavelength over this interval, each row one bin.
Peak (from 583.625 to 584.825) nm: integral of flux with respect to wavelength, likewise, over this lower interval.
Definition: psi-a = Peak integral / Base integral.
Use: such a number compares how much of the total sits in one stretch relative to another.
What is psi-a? 1.20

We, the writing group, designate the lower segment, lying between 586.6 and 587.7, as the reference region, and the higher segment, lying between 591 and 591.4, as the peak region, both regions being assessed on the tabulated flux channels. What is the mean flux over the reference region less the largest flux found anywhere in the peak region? -0.41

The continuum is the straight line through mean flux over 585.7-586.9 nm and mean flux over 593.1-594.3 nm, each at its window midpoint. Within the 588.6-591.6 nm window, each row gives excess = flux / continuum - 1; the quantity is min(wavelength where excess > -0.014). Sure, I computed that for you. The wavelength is 590.45 nm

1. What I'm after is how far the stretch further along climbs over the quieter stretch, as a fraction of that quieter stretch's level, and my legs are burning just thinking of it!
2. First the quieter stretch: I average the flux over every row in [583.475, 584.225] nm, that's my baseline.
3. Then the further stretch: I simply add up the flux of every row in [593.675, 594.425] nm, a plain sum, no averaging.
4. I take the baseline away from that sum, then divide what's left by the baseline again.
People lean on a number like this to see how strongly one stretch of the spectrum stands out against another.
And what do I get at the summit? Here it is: 3.7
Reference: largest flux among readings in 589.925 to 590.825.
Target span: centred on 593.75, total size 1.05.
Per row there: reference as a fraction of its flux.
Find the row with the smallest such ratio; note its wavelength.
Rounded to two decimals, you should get 593.30 nm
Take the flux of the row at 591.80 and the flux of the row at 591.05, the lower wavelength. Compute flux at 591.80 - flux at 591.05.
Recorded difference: -0.3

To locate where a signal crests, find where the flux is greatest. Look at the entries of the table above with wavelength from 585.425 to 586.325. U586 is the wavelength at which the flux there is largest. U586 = 586.10 nm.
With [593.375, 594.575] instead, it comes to 593.45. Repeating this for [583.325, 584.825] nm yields 583.85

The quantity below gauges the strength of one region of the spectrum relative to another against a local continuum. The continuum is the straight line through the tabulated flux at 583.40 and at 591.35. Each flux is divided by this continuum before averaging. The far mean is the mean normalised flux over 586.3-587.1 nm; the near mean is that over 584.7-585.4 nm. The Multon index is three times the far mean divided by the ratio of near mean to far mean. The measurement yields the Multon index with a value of 2.81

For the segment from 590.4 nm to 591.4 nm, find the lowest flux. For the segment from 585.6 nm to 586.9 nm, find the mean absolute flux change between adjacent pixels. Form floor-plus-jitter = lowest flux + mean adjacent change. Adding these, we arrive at 6.25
